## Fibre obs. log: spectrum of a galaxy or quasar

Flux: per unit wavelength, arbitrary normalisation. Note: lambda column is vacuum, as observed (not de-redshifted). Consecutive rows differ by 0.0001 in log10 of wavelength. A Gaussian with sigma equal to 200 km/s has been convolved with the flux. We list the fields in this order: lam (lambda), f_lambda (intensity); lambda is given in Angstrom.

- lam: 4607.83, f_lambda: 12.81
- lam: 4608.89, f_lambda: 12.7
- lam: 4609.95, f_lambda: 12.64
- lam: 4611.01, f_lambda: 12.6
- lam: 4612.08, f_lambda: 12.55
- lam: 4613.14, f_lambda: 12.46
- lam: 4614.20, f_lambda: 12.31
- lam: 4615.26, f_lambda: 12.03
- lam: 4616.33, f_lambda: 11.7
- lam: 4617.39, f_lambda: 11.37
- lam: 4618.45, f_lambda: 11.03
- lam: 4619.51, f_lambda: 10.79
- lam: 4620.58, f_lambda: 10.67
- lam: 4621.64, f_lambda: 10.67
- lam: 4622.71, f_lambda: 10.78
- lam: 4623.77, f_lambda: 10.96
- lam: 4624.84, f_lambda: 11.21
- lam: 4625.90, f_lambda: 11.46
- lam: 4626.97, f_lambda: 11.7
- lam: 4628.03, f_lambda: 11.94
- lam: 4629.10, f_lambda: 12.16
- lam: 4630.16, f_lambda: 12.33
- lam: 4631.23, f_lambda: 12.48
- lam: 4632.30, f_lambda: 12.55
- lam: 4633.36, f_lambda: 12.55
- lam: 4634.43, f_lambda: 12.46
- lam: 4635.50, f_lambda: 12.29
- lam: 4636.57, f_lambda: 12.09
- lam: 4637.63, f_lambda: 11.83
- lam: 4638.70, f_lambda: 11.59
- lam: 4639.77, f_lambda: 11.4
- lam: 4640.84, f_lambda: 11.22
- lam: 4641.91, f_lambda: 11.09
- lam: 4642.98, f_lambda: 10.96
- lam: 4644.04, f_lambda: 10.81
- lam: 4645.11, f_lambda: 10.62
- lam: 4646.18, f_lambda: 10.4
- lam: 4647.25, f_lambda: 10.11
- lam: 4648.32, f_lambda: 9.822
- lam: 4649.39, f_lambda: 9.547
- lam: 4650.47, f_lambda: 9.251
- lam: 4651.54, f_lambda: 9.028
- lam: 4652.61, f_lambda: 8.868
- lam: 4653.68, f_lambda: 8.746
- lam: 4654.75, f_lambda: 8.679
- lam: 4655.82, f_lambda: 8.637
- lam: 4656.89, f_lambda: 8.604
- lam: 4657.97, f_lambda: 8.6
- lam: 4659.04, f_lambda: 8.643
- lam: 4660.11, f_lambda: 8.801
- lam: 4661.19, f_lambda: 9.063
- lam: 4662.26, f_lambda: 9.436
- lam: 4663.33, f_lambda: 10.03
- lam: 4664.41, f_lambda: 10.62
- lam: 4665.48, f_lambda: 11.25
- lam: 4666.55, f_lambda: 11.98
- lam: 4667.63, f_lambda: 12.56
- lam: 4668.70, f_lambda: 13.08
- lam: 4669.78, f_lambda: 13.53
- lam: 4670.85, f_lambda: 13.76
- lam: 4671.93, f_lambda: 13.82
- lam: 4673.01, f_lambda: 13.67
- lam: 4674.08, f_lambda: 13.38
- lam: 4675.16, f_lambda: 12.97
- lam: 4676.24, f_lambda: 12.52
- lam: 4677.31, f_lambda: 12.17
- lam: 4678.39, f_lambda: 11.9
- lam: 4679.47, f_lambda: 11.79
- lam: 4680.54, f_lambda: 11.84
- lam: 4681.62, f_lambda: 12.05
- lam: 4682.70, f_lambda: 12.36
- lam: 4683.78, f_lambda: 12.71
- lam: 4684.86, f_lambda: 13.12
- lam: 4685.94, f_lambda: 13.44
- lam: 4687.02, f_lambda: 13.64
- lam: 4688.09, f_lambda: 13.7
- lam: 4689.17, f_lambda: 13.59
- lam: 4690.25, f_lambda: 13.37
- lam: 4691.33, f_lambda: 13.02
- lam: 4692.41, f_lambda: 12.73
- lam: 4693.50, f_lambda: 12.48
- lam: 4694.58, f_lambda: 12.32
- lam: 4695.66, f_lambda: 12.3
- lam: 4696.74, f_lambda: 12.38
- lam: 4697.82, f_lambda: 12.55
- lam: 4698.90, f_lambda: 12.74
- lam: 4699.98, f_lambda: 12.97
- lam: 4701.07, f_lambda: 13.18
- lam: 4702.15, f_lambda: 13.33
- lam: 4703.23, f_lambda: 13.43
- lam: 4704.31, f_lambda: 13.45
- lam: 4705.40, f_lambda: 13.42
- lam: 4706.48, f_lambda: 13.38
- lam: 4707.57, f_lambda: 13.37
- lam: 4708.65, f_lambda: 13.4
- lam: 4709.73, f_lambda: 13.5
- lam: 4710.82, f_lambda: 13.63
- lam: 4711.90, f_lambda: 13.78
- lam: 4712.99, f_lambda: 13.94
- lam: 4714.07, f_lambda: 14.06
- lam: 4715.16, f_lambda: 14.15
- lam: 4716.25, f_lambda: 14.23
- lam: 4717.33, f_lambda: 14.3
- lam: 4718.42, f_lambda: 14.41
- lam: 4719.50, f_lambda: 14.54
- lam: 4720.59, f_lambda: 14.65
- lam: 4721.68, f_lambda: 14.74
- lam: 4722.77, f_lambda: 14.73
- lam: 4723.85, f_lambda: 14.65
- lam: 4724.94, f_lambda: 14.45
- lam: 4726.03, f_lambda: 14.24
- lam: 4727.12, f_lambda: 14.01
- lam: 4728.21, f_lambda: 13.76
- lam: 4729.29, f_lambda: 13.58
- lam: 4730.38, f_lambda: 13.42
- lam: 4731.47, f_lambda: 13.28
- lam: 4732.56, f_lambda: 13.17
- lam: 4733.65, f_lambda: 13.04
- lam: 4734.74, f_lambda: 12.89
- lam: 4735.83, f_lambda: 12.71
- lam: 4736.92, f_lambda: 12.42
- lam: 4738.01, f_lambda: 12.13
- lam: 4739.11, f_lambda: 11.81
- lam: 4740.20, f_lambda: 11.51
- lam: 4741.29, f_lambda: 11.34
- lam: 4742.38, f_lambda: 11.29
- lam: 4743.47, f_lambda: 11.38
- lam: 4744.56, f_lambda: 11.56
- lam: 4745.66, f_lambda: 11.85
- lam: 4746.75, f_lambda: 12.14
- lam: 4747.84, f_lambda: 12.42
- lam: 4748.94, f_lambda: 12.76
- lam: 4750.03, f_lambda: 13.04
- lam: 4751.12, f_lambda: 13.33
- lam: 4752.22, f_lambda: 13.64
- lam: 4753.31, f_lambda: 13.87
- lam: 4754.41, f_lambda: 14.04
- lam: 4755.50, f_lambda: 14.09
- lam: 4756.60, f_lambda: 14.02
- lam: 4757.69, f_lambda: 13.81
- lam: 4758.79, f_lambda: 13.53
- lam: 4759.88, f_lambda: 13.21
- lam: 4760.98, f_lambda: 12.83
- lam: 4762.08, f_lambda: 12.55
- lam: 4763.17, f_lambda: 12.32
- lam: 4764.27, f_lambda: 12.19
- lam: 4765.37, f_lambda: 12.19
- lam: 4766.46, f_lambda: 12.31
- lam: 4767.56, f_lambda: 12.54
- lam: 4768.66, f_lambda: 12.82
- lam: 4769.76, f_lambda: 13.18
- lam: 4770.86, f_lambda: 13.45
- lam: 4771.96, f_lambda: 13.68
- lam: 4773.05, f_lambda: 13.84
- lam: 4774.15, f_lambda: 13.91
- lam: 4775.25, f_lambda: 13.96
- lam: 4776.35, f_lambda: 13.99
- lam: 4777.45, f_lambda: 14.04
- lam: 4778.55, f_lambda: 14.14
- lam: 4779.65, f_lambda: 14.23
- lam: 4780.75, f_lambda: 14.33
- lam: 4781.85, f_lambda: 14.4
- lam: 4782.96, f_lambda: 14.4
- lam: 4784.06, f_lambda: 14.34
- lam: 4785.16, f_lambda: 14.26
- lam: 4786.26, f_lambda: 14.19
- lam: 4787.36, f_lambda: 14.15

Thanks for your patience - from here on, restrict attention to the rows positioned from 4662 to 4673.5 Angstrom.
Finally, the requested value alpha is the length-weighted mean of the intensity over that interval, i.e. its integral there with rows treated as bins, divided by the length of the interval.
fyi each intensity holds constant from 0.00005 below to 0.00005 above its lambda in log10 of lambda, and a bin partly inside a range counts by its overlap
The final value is 12.2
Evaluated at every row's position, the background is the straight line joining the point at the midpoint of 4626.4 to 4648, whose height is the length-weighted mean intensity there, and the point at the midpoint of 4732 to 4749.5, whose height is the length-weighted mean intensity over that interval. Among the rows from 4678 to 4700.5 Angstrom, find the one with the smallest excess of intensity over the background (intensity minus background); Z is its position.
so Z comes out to 4679.47 Angstrom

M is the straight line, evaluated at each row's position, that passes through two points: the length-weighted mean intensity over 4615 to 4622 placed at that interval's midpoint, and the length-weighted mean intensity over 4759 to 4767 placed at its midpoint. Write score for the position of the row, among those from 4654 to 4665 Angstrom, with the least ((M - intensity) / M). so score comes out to 4664.41 Angstrom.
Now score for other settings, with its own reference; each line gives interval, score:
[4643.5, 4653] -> 4644.04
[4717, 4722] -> 4721.68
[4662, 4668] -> 4667.63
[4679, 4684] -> 4683.78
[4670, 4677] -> 4671.93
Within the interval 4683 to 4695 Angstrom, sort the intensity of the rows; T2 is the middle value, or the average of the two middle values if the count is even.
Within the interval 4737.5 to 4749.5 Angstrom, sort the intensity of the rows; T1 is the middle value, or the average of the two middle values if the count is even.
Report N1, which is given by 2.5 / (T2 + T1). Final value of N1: 0.100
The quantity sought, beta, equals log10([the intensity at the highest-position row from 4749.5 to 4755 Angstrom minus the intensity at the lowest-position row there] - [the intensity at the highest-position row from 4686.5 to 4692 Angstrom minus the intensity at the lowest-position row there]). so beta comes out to 0.2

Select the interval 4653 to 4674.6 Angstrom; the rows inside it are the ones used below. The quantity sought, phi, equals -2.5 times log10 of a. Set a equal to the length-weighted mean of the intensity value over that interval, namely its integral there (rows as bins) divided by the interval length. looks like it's -2.59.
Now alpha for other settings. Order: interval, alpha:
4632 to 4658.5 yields 10.4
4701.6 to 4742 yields 13.5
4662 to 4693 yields 12.6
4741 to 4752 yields 12.2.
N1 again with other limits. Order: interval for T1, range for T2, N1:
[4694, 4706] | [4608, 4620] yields 0.099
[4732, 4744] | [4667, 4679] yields 0.099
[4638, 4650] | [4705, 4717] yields 0.102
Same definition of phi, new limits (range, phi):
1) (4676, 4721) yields -2.80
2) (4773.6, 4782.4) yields -2.88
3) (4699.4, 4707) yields -2.81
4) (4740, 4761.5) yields -2.77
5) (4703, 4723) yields -2.86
